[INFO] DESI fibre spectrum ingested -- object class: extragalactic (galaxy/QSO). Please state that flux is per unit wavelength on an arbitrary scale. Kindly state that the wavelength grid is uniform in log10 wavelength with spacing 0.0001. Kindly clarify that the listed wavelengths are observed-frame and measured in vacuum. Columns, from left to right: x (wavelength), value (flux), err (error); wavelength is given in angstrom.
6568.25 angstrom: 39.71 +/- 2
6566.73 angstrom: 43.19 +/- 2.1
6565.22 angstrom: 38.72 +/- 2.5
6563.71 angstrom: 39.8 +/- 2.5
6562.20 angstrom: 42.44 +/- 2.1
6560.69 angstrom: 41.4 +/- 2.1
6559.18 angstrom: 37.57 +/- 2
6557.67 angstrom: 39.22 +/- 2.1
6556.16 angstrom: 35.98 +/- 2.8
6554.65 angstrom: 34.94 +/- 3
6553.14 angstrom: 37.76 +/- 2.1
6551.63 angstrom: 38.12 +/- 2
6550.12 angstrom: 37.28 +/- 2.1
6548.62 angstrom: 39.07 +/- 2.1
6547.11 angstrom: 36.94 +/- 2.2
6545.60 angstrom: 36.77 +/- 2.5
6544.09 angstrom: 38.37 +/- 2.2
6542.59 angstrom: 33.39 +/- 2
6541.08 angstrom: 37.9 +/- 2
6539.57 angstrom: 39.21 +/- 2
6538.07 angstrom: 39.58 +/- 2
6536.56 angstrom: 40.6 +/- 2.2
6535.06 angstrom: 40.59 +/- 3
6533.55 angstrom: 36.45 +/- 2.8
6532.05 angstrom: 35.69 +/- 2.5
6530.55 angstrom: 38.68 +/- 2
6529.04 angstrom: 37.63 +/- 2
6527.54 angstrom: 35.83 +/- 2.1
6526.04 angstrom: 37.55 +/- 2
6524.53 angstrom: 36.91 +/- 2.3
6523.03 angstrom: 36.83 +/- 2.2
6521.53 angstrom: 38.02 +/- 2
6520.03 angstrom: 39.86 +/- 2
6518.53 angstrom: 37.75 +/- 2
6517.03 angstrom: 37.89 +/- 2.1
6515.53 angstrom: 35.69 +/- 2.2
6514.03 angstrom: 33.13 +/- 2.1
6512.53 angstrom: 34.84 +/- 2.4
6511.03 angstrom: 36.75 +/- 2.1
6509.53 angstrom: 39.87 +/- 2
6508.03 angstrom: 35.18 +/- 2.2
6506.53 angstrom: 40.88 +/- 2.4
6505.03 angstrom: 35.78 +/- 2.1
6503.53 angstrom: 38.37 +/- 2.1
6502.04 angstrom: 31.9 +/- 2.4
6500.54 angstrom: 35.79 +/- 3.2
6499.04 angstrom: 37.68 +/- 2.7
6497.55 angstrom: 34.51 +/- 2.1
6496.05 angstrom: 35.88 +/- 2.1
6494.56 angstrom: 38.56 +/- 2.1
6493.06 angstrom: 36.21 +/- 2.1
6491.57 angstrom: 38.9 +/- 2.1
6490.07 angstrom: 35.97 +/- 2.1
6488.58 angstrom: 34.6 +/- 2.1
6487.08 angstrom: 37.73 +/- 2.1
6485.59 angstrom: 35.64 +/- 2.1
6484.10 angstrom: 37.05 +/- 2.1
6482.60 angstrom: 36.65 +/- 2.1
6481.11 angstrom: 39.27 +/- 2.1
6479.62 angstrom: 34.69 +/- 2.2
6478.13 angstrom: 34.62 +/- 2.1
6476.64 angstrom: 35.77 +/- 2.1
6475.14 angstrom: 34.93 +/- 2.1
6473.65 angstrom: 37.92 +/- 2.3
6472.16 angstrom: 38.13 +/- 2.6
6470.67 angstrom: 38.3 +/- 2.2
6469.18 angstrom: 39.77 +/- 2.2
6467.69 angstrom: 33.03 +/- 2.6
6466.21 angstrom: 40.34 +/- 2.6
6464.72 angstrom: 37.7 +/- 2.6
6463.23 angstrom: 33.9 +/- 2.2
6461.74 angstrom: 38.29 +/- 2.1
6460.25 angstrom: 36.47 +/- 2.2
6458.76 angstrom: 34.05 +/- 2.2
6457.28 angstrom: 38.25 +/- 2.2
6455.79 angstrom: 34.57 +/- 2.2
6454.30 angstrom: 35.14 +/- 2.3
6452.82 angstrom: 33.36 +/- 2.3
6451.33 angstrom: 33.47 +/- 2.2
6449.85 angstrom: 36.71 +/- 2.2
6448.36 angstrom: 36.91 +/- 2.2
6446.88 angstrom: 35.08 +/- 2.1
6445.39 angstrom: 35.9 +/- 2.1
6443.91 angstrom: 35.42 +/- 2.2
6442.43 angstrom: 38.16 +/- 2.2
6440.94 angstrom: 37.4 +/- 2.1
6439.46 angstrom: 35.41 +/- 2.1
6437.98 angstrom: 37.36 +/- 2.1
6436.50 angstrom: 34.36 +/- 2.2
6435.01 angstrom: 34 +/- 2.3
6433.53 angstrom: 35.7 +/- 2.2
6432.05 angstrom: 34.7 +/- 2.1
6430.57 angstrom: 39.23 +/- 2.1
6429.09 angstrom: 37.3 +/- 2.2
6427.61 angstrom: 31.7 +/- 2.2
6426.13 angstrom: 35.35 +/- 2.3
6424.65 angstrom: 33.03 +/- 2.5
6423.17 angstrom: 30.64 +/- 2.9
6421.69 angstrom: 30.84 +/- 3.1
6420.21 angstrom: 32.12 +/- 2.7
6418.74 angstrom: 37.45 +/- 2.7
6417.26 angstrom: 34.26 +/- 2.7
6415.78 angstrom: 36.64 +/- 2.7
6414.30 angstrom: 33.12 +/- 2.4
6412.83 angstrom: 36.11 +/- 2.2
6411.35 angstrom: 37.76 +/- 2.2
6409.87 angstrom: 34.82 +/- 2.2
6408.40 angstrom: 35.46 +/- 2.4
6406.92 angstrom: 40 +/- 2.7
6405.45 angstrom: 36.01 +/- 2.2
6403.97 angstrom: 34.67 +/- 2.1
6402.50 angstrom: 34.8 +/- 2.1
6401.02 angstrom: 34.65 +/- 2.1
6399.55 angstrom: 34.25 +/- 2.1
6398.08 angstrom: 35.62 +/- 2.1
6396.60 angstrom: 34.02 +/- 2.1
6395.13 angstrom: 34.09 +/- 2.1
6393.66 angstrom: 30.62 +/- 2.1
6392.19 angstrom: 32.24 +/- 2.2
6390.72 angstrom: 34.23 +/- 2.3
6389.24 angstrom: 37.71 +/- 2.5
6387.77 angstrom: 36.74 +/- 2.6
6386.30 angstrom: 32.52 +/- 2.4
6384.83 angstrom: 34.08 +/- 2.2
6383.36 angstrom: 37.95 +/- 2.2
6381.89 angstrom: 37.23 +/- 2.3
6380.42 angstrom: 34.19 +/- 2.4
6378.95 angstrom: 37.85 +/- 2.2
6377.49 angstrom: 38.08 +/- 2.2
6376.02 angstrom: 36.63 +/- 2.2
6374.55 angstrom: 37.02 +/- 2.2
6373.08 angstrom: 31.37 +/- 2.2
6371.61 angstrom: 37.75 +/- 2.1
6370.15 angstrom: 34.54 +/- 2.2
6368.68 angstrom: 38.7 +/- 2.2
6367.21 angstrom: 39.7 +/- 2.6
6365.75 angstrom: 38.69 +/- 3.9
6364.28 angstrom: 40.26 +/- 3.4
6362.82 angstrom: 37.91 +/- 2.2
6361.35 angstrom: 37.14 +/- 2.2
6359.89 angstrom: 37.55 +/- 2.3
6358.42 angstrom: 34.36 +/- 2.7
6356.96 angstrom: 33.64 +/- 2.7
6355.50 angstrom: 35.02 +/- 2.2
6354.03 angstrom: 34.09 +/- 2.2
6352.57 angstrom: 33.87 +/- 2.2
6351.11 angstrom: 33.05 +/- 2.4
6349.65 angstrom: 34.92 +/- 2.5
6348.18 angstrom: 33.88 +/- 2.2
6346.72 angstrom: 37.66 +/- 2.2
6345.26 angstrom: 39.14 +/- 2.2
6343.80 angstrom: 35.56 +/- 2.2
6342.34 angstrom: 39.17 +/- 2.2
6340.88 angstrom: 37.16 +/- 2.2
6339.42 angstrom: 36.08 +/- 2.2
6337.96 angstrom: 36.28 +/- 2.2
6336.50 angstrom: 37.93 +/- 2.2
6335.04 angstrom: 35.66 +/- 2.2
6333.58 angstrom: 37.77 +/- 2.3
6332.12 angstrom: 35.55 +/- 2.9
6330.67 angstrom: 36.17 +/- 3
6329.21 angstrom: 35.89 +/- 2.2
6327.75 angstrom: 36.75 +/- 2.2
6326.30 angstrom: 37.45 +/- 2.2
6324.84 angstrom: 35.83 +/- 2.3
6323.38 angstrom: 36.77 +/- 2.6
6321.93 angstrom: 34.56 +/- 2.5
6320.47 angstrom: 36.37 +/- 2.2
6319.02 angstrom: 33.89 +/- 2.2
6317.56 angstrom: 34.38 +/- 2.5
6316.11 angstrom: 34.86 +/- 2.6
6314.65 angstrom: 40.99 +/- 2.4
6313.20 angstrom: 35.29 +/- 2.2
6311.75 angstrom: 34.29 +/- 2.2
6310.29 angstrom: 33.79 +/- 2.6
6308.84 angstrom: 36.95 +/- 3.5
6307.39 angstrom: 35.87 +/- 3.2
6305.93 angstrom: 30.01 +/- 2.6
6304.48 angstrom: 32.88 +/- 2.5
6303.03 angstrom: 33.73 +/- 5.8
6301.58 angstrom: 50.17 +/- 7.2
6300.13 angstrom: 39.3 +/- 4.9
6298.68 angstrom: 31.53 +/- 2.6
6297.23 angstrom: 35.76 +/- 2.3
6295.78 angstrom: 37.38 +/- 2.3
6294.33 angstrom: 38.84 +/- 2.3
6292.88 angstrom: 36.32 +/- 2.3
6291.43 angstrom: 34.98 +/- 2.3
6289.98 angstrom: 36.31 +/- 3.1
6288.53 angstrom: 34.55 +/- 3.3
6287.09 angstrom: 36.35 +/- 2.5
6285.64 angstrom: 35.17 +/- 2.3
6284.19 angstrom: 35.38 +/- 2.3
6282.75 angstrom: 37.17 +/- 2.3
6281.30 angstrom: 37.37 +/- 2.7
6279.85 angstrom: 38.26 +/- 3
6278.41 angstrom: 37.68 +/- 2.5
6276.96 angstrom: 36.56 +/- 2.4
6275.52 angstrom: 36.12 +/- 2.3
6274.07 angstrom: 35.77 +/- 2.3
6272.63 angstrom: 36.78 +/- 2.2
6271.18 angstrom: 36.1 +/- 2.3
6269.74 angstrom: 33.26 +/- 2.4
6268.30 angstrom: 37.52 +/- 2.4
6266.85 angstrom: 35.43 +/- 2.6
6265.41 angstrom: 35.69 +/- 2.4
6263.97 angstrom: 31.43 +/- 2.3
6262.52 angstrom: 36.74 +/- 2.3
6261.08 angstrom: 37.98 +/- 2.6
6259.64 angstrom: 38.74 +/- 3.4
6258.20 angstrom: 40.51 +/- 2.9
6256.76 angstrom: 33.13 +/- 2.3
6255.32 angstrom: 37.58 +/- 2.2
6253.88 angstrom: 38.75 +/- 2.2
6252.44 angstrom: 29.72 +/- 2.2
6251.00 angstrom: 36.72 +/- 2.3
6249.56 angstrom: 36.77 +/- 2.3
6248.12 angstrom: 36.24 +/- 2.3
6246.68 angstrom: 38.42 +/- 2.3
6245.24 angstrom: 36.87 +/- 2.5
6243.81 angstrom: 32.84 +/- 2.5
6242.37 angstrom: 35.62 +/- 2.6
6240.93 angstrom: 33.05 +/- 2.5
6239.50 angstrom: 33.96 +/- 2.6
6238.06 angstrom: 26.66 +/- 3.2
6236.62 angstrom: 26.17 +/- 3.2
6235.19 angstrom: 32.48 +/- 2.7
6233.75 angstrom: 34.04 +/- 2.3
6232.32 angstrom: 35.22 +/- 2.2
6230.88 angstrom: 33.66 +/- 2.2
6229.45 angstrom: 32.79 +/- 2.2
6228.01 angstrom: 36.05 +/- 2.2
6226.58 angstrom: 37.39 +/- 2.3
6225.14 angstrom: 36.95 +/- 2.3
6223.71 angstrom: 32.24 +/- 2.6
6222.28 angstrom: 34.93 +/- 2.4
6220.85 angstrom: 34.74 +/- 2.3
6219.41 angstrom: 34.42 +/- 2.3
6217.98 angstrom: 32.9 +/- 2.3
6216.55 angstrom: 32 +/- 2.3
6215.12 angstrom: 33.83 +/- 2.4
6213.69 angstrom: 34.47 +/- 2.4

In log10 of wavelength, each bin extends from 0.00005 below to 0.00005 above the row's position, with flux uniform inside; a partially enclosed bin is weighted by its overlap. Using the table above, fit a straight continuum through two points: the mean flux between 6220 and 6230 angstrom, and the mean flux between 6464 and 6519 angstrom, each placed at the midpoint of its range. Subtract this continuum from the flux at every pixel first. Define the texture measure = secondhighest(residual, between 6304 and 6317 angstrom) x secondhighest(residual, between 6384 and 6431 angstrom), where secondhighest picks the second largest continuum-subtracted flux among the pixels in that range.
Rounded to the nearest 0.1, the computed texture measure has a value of 4.1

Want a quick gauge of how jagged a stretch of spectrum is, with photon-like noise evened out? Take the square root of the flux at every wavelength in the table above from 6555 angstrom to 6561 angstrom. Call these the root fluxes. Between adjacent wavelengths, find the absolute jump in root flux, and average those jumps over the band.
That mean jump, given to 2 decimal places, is 0.23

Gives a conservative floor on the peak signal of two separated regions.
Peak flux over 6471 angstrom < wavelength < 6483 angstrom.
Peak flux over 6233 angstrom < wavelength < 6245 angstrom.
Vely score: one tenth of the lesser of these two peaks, 3.56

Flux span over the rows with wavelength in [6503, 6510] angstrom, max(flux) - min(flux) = 5.7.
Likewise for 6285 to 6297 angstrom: 4.3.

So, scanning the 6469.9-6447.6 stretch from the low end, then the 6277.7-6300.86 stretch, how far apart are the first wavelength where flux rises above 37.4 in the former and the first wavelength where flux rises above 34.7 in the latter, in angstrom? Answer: 178.9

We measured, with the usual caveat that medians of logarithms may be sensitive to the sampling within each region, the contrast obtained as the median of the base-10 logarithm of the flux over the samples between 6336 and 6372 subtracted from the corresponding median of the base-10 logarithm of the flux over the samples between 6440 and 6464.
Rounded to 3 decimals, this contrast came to -0.018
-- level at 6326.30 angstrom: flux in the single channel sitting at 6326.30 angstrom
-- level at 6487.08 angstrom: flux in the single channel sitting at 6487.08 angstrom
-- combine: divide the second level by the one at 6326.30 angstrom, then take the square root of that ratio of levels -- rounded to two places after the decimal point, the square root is 1.00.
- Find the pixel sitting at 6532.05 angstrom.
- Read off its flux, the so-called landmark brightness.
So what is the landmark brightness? 35.69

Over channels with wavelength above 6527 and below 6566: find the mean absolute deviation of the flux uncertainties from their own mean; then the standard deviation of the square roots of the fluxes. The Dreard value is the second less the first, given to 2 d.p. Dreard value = -0.10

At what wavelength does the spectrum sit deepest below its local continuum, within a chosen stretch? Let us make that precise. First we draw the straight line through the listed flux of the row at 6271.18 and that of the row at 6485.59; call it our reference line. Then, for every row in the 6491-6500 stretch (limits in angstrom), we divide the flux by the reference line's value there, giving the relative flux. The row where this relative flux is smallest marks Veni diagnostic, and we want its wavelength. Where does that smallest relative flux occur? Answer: 6497.55 angstrom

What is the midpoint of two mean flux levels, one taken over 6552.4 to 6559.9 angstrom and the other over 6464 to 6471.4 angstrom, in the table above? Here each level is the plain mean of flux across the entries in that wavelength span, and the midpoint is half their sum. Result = 37.5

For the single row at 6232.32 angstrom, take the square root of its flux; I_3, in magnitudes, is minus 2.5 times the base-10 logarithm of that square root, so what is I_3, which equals -1.93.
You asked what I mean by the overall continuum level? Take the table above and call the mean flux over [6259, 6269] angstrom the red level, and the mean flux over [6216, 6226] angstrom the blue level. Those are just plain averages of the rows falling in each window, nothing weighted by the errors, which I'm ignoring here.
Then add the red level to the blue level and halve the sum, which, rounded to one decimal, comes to 35.1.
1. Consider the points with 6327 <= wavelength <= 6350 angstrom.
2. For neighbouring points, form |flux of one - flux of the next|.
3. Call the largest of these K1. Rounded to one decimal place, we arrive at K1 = 3.8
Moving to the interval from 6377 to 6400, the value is 4.2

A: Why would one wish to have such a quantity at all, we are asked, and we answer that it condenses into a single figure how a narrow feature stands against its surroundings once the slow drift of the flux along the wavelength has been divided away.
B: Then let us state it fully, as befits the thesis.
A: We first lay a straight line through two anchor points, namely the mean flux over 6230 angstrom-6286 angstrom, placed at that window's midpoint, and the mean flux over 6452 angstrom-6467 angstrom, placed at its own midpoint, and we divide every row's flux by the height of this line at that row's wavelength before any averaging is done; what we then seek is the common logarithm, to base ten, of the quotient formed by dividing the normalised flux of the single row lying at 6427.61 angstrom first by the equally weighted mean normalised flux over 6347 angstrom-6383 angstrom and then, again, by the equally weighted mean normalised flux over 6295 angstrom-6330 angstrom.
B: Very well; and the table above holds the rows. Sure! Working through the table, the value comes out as -0.07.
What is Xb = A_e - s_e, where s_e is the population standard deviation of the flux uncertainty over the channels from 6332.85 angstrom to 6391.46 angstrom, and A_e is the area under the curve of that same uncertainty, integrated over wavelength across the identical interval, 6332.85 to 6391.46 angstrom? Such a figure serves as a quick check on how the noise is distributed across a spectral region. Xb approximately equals 138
